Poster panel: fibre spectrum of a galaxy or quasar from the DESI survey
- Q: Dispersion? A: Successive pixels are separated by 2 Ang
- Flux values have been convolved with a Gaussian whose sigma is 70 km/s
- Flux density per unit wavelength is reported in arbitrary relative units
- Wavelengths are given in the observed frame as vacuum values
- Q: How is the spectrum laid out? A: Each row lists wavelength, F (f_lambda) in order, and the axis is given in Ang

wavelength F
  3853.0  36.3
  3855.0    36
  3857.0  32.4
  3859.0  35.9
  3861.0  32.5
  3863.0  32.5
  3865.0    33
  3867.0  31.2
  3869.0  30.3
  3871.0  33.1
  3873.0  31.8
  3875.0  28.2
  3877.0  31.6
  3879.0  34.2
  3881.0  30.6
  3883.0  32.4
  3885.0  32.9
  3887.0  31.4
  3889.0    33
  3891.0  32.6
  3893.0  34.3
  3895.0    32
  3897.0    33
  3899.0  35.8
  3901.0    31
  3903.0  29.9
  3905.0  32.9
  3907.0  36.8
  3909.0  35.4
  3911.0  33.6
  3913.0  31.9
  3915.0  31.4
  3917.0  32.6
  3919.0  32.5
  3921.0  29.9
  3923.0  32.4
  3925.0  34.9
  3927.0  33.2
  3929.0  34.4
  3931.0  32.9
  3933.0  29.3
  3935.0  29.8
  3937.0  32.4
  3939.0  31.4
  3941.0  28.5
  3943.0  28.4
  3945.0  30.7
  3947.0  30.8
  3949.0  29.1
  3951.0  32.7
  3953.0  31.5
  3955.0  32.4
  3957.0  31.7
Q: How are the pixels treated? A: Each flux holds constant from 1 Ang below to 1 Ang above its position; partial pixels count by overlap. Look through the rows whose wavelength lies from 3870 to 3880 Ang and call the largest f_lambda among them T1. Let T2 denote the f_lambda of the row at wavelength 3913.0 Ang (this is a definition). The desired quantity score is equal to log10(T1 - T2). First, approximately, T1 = 34.2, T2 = 31.9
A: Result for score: 0.36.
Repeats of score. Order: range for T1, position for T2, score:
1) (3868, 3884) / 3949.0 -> 0.71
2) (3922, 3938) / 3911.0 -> 0.11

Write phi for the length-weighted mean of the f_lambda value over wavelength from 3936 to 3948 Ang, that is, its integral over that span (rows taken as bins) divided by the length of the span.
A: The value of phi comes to 30.4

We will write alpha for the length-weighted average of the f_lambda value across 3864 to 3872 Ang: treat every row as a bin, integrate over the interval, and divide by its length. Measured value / 31.9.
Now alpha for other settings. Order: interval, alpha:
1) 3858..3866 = 33.5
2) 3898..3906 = 32.4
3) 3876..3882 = 32.1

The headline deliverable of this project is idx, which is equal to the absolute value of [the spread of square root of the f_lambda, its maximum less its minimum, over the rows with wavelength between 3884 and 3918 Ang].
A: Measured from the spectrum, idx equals 0.60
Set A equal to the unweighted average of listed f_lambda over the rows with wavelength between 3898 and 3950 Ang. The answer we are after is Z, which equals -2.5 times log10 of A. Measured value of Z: -3.76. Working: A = 32.0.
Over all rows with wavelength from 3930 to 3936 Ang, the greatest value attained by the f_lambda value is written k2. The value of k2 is 32.9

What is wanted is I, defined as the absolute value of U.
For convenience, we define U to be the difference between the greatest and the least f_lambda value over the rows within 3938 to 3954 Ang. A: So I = 4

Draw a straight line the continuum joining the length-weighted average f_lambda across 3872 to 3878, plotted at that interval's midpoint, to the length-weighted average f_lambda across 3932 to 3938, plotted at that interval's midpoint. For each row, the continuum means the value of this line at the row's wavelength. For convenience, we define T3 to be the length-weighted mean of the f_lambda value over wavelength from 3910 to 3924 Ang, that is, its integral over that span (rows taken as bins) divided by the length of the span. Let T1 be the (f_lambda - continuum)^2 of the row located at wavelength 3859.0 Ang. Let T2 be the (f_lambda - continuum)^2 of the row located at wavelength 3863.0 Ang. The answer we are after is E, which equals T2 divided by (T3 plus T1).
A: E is 0.06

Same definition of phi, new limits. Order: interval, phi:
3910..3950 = 31.5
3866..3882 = 31.4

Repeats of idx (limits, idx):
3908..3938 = 0.54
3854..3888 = 0.69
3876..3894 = 0.32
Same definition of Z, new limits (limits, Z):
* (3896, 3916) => -3.80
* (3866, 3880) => -3.75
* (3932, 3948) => -3.70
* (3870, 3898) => -3.77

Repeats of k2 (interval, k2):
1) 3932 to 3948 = 32.4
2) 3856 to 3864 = 35.9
